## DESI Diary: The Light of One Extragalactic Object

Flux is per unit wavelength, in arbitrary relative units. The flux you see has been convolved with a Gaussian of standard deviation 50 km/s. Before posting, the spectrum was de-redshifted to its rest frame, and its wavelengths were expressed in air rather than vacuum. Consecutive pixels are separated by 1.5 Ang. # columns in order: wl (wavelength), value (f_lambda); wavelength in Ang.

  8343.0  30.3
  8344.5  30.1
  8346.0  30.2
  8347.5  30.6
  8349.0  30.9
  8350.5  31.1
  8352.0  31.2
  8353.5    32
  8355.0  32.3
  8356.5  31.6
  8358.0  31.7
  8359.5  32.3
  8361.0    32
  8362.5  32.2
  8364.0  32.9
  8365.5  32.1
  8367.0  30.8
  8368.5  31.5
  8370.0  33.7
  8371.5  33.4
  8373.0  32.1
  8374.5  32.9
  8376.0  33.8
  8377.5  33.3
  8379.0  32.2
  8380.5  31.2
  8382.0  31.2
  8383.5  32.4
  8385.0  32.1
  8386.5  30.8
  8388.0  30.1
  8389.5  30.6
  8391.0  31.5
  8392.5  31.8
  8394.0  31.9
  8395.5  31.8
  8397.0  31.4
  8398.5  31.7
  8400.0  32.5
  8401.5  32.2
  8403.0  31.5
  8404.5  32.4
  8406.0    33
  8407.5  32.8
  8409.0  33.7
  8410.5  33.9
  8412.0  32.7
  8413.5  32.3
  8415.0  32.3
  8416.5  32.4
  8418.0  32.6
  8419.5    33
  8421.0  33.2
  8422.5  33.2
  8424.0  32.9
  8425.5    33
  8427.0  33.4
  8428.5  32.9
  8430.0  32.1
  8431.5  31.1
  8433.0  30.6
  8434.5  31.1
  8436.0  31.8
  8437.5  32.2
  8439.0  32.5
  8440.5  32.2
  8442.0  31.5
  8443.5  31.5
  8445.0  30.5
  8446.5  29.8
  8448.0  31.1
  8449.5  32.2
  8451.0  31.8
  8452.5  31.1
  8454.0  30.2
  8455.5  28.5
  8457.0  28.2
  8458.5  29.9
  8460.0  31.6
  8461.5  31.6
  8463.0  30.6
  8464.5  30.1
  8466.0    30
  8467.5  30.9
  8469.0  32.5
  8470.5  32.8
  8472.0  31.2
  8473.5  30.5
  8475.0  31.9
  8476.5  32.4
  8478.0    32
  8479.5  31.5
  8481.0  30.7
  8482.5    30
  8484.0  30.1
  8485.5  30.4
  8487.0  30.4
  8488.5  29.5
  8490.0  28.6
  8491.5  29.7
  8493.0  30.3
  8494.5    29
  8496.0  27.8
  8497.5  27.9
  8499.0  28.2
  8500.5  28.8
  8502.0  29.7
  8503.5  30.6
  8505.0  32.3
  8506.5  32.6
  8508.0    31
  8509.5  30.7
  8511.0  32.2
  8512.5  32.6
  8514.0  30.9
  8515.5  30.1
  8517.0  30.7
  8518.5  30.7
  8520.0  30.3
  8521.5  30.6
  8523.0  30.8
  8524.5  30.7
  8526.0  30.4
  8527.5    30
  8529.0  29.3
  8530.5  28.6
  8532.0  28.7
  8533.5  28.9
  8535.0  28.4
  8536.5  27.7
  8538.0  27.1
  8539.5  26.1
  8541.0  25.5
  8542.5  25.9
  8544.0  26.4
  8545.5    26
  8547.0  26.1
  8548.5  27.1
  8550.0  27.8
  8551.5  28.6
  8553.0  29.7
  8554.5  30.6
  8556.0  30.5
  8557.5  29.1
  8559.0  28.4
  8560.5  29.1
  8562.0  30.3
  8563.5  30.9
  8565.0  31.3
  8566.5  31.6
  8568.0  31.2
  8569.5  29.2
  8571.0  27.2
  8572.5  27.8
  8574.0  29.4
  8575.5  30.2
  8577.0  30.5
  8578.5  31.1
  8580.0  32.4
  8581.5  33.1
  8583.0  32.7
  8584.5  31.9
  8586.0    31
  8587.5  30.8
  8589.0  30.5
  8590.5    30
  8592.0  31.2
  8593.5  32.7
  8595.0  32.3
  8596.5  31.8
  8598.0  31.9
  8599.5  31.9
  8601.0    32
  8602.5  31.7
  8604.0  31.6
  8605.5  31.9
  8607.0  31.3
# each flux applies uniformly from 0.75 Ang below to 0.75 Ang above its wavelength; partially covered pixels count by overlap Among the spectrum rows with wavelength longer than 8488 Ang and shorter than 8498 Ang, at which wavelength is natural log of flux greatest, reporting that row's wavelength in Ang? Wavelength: 8493.0 Ang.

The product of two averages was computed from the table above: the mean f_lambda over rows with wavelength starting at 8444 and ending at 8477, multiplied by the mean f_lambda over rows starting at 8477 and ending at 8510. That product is 929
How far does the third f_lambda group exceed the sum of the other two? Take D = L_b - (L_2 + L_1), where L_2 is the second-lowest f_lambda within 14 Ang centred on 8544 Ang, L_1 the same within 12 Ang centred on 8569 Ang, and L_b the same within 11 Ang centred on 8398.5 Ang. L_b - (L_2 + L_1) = -22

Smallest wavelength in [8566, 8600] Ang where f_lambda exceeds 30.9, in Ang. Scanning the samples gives 8566.5 Ang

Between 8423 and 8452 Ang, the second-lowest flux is 30.5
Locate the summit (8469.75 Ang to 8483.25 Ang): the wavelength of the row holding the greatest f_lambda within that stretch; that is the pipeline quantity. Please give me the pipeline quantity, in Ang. 8470.5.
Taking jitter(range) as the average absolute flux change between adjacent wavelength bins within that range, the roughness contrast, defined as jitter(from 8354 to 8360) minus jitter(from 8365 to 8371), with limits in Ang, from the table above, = -0.9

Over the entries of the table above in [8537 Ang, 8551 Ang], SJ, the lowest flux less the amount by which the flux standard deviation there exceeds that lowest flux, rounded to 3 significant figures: 50.3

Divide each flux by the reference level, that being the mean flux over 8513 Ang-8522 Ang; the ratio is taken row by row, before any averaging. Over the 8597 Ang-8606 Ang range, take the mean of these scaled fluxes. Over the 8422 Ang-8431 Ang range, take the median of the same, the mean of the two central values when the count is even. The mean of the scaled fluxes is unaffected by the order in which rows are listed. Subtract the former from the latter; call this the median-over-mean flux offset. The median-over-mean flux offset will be 0.037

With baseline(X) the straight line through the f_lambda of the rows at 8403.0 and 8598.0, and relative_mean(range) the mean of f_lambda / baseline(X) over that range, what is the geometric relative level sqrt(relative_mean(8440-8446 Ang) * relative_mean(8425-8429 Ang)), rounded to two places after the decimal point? 1.02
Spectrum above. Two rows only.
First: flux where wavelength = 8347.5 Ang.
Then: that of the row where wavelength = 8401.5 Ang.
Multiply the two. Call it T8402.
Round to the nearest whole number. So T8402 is 985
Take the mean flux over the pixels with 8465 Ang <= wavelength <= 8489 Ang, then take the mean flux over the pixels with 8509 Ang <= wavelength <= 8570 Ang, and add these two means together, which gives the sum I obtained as 60.3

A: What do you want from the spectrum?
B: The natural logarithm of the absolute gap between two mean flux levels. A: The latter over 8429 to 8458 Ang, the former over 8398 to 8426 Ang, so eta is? 0.5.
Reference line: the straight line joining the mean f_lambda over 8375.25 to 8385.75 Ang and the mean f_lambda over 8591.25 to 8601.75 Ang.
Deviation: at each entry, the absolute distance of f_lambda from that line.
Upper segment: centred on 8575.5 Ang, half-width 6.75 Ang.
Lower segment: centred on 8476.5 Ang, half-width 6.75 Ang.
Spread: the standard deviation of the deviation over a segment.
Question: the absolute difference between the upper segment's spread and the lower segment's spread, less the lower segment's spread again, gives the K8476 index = 0.09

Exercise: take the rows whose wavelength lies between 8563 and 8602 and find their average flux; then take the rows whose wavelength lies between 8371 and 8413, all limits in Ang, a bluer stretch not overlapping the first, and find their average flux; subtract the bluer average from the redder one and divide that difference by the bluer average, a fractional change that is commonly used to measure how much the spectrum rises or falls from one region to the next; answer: -0.04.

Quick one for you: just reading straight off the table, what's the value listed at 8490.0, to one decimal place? 28.6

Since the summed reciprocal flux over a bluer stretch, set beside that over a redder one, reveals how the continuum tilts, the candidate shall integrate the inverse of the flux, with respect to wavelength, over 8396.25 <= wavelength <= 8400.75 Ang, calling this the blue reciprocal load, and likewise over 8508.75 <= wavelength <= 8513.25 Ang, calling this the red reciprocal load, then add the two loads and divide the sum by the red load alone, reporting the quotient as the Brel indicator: 2.00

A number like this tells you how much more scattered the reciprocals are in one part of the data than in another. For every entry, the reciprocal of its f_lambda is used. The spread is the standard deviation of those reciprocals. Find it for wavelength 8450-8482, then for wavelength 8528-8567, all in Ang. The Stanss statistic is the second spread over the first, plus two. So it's 3.7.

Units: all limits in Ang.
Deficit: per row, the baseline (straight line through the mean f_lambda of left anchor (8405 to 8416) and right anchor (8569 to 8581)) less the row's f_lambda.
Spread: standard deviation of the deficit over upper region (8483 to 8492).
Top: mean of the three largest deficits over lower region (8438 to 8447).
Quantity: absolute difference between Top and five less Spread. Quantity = 2.7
